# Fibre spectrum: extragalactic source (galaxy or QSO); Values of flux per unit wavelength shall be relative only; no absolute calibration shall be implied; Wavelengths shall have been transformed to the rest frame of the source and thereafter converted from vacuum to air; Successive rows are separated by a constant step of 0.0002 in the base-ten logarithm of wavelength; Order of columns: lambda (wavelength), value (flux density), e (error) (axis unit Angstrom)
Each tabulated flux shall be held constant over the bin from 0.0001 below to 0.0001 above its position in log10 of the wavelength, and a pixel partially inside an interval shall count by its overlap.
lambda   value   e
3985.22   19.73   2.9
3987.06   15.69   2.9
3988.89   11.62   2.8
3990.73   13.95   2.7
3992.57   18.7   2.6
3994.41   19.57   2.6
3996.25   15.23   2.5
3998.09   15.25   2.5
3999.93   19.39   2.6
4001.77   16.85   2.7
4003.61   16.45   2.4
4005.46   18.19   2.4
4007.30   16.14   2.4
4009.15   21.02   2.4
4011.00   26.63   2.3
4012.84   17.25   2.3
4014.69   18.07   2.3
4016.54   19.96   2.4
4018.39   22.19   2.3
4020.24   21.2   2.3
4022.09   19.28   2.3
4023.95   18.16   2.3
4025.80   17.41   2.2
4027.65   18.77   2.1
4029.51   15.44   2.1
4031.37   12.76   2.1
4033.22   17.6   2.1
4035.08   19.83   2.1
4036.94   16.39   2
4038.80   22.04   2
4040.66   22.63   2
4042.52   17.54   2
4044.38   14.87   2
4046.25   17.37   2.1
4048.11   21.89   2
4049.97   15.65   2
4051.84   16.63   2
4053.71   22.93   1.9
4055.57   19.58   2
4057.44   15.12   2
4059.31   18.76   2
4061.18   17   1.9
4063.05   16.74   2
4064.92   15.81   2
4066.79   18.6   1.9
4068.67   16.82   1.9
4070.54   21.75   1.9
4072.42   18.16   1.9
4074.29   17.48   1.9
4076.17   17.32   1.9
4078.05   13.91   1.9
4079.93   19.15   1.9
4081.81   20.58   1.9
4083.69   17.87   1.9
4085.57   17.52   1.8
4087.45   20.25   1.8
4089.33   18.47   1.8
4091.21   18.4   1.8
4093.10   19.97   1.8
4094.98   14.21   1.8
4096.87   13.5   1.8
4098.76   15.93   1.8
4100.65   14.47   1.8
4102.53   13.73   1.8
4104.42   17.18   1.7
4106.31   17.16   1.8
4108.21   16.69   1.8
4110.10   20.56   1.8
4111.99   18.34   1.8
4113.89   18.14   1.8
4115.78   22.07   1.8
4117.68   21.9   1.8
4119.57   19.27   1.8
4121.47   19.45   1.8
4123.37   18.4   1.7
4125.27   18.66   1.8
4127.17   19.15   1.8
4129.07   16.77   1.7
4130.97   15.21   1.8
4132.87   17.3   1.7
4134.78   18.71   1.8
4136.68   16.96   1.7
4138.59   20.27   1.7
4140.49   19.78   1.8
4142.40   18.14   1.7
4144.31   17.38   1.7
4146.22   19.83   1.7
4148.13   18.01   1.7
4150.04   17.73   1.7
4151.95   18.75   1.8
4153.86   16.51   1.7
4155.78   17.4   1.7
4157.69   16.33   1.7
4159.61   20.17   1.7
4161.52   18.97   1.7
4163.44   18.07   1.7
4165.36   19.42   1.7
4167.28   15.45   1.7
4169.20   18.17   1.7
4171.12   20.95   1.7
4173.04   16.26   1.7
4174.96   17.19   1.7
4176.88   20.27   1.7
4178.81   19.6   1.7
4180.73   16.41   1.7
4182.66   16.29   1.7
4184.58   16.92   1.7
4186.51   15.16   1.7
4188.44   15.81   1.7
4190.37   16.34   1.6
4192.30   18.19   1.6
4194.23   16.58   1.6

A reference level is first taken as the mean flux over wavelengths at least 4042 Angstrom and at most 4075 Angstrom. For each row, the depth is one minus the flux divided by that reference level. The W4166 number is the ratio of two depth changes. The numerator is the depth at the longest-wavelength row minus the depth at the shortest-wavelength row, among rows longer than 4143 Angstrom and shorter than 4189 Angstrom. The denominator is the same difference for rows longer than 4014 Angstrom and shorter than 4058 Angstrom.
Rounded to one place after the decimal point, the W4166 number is 0.5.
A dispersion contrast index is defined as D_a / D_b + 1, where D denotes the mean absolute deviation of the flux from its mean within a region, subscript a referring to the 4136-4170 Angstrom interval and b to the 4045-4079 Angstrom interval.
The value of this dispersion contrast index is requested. 1.59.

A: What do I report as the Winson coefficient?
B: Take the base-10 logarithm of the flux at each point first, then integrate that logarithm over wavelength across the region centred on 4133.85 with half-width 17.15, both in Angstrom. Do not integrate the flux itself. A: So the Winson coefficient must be 43.4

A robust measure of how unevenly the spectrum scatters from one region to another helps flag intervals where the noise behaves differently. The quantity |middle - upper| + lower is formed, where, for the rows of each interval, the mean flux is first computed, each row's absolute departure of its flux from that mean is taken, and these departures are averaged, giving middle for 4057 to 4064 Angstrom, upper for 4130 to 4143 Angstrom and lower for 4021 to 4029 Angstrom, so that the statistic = 1.0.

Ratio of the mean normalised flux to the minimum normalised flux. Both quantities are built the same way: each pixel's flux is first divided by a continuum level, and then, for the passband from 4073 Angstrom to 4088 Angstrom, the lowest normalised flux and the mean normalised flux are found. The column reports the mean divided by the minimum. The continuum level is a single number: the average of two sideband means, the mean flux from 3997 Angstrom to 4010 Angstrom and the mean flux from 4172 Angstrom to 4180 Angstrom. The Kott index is 1.29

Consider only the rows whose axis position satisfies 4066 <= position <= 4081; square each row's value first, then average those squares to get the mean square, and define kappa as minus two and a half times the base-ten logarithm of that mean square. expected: -6.28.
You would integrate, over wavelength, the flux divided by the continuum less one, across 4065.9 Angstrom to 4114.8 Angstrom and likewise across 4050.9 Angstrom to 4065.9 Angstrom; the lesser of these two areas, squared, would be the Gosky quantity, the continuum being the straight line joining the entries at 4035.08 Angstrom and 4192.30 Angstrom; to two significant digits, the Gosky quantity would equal 19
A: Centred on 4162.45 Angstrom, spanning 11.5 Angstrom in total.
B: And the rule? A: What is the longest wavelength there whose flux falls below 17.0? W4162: 4167.28 Angstrom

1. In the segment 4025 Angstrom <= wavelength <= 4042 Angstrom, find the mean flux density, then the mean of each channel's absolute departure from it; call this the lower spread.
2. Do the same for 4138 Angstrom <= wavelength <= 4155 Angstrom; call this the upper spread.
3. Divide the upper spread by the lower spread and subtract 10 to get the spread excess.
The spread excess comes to -9.57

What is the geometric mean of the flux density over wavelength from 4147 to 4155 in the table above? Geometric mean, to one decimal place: 17.7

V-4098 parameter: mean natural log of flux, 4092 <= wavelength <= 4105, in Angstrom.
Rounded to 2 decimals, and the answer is 2.74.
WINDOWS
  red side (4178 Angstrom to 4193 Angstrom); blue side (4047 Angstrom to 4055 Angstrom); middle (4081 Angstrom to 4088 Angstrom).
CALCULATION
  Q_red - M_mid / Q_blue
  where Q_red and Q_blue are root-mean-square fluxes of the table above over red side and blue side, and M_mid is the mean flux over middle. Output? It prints 15.9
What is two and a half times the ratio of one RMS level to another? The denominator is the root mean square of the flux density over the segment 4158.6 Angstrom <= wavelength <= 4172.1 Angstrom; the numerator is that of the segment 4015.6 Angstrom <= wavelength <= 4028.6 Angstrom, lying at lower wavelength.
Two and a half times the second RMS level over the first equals 2.61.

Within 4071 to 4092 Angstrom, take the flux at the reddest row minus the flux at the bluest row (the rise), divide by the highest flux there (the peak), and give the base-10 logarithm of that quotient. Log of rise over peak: -1.9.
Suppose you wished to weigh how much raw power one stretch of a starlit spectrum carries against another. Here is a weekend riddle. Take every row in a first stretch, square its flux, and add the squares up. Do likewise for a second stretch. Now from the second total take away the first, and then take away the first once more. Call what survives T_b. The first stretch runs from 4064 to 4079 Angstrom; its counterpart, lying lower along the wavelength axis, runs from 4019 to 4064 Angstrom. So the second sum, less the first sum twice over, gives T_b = 3106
